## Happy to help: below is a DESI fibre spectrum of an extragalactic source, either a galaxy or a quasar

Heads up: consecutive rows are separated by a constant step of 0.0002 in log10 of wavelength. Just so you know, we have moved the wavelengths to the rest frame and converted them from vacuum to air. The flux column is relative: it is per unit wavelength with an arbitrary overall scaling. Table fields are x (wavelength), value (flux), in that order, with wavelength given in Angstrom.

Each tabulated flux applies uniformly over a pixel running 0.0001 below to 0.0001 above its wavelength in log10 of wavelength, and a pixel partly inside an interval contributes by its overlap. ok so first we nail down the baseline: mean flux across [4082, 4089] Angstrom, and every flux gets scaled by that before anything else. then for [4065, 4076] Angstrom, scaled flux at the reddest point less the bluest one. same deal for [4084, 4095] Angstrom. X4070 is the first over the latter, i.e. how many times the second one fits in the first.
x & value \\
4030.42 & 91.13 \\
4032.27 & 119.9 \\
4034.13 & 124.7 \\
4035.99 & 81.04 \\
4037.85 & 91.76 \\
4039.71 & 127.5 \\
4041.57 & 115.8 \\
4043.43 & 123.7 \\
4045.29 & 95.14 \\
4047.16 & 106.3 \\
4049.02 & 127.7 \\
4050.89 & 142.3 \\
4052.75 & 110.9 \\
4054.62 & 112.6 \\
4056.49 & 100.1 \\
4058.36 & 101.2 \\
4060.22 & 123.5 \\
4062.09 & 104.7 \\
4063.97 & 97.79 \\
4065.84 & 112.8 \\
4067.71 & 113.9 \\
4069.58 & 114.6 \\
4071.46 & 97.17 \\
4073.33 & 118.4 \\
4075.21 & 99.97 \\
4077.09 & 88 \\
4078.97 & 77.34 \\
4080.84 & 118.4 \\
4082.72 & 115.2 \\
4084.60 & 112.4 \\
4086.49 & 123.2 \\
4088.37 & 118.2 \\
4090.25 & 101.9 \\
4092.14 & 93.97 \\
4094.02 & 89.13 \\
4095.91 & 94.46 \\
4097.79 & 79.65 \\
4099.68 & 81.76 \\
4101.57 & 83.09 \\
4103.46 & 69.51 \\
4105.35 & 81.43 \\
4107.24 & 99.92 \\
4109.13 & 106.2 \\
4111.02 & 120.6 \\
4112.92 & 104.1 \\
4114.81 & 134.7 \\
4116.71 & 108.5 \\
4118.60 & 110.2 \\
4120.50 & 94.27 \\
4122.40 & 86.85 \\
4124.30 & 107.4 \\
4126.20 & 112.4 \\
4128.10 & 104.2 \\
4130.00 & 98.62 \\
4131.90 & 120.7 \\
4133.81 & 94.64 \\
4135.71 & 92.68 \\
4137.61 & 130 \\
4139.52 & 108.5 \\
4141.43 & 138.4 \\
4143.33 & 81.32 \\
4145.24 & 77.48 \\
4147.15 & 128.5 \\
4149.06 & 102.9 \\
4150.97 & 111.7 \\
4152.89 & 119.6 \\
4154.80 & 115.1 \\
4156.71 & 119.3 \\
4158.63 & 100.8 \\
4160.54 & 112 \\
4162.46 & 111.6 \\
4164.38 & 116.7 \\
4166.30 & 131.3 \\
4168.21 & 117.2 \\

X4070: 0.6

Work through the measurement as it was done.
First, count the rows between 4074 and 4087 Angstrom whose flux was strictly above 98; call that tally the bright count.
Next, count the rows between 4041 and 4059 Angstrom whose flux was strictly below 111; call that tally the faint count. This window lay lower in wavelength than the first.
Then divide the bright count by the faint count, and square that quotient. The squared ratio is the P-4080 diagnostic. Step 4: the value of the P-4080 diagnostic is 1.0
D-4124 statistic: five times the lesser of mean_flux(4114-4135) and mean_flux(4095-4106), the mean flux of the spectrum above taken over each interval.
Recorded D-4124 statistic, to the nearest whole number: 408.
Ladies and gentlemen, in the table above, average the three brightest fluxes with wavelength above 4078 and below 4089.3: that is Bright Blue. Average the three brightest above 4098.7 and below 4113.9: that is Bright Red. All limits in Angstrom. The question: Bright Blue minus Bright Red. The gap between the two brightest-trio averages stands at 10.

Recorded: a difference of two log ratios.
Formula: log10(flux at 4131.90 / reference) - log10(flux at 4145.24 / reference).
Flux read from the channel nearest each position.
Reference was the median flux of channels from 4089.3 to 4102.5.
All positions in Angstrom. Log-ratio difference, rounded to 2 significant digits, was 0.19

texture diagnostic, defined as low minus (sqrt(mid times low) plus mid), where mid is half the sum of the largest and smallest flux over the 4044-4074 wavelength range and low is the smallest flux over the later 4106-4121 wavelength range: -130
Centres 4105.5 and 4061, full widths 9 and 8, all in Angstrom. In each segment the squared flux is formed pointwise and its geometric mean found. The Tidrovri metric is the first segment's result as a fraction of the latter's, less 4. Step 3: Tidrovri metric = -3.33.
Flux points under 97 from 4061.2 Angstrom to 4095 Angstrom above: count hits 4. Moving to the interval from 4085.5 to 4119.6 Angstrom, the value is 8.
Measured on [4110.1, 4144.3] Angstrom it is 5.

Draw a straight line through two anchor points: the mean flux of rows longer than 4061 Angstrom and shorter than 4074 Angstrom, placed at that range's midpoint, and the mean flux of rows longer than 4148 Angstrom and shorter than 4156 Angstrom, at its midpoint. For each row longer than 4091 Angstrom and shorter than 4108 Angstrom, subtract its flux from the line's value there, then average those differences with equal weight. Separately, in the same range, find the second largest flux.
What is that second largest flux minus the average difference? 70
